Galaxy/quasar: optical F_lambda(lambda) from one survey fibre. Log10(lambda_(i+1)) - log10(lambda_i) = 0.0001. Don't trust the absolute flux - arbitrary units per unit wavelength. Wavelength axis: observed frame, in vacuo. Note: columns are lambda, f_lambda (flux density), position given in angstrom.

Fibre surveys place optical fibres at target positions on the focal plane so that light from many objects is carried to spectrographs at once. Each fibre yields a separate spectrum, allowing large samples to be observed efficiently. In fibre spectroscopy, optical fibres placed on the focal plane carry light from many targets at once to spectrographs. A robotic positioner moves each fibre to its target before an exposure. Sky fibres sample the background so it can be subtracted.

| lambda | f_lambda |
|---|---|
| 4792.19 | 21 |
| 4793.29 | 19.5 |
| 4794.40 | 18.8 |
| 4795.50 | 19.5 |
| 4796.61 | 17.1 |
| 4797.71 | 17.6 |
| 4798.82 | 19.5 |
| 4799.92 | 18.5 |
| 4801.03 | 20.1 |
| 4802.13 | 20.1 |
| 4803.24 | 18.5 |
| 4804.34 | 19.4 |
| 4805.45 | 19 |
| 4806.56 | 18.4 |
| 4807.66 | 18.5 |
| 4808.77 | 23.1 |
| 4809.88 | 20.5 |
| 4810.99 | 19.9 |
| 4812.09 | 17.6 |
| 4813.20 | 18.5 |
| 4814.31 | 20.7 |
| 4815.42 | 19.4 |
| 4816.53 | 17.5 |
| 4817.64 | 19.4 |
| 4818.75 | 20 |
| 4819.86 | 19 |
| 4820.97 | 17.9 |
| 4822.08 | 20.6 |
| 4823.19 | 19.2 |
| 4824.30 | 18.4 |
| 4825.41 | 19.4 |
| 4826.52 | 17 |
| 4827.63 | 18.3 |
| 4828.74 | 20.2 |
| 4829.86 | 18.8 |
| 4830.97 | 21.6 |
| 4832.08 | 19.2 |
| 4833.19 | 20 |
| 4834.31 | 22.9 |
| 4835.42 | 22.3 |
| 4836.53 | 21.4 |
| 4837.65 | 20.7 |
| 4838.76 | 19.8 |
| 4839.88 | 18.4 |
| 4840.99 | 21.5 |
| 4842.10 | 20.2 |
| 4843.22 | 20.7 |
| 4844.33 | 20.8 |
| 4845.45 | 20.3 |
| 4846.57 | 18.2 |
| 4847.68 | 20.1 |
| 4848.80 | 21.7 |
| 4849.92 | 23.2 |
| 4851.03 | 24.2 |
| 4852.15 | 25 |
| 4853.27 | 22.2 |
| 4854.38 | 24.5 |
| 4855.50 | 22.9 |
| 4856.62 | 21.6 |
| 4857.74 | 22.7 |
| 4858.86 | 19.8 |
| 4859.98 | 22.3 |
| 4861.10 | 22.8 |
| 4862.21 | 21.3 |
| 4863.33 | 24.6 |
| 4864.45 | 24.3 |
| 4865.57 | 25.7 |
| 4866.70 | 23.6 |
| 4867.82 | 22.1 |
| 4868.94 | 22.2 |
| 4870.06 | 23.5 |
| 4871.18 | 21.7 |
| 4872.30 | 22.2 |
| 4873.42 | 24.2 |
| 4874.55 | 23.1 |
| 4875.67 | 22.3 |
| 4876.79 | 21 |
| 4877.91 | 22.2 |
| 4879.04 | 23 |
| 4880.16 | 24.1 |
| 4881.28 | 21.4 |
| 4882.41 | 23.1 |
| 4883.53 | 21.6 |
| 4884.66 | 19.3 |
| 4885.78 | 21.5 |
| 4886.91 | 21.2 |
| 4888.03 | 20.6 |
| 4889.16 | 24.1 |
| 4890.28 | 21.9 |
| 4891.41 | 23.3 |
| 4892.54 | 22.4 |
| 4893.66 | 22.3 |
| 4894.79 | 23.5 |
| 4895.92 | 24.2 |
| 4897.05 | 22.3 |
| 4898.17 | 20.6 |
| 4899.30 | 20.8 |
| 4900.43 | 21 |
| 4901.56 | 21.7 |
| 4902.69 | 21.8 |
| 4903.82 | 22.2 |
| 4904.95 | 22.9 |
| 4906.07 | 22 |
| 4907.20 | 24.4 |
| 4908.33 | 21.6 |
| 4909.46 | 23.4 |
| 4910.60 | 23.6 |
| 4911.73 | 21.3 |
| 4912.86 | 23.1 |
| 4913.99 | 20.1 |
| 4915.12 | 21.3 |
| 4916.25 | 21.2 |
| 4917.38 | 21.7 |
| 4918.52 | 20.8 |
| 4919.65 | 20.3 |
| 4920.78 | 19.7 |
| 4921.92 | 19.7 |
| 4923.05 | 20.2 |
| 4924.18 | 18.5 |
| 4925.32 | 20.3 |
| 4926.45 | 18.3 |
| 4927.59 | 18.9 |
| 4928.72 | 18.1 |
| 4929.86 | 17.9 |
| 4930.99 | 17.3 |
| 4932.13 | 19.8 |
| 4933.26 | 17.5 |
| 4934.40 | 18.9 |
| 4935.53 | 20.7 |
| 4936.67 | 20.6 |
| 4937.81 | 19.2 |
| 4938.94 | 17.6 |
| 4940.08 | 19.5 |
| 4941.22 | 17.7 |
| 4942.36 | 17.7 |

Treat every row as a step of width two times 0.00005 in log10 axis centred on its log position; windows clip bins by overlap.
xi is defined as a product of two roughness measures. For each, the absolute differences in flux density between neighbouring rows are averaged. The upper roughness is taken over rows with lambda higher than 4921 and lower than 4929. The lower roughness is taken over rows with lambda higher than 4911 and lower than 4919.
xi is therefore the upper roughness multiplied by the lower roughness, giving 1.5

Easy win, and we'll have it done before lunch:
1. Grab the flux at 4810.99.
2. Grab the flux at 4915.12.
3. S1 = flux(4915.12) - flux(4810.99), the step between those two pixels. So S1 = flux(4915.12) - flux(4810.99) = 1.4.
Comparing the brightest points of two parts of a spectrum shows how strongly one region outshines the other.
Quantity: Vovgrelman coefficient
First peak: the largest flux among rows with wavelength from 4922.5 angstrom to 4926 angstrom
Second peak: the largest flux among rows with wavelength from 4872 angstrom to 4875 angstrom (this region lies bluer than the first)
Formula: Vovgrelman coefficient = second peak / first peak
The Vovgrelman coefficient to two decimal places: 1.19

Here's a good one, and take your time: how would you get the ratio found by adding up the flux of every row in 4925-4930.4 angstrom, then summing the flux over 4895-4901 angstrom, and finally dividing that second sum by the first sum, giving 1.16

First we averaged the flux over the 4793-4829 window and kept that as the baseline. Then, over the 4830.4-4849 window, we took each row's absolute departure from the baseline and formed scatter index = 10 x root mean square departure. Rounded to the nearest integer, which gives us 19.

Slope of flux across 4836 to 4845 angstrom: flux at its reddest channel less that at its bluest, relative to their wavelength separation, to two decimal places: -0.08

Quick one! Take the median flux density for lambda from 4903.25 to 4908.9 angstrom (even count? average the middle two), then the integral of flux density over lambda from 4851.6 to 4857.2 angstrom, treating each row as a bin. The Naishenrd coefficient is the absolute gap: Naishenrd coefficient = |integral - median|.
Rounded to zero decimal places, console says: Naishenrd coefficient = 108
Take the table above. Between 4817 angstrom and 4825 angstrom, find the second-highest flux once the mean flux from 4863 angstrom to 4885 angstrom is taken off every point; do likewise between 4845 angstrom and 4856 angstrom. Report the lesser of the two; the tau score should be -2.8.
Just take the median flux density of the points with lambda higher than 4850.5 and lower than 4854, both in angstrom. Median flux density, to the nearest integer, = 24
